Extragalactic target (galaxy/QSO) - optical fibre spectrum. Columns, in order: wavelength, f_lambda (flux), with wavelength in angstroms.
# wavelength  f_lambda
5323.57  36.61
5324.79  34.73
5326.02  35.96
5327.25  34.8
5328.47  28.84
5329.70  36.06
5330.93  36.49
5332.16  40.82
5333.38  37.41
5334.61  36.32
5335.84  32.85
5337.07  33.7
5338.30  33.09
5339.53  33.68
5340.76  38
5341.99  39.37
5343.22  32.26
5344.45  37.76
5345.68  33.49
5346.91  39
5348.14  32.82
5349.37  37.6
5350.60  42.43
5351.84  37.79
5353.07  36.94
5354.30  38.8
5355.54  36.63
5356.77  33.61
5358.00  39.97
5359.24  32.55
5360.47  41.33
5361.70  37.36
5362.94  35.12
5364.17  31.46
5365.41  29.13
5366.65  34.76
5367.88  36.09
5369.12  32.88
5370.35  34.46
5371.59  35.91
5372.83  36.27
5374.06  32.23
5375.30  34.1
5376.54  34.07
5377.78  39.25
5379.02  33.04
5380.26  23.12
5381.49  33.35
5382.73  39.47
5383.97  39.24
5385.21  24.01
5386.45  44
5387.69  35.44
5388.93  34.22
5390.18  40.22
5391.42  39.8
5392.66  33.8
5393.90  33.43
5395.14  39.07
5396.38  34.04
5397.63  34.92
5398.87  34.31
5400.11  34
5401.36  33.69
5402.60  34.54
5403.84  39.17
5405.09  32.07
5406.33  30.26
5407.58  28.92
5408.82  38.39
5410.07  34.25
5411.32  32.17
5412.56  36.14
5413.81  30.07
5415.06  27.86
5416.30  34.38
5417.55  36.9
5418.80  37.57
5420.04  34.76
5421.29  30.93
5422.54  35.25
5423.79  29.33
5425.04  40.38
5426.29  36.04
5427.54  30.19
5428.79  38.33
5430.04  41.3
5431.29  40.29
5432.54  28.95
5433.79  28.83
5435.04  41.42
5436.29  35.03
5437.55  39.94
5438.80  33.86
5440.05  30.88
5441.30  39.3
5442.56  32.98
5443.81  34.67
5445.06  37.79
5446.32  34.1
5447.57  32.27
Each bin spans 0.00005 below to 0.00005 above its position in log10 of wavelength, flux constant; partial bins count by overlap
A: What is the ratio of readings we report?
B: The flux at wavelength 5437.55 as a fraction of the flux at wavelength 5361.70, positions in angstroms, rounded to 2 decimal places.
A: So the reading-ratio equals 1.07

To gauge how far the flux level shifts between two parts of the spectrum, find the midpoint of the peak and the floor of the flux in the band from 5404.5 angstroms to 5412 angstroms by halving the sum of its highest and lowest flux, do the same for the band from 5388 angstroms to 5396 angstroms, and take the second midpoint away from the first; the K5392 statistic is -3.2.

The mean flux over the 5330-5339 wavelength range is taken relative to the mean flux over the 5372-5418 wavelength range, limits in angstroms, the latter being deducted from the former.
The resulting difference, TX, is 1.4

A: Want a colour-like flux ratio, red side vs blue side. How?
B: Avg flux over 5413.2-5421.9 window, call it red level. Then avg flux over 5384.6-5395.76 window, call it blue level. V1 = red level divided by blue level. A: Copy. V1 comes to 0.92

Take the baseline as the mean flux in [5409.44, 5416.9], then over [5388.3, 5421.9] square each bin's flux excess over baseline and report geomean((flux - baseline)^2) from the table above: 5.5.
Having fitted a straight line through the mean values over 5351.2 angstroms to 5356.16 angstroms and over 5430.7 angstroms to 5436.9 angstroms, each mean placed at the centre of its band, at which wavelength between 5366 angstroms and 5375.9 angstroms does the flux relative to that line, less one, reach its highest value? 5372.83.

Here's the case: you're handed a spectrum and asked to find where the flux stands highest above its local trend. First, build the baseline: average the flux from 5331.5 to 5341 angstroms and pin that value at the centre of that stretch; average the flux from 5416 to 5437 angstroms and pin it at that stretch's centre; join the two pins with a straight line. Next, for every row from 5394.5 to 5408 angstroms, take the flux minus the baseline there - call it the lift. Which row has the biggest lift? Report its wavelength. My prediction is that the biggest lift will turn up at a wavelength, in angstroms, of 5403.84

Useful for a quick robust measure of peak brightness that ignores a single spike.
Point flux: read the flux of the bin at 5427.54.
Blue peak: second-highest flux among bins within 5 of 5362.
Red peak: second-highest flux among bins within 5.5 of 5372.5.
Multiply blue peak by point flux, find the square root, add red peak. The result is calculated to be 71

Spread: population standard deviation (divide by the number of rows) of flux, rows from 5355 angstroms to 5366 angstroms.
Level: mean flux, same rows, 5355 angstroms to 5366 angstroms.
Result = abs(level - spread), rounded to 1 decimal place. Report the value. 31.5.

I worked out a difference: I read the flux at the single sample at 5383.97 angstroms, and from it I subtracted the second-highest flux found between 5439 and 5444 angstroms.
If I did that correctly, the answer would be 4.6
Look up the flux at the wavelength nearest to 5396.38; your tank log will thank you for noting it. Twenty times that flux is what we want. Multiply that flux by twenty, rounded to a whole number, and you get 681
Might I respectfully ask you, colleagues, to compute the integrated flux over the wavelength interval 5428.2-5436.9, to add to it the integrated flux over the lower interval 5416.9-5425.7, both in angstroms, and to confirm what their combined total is 624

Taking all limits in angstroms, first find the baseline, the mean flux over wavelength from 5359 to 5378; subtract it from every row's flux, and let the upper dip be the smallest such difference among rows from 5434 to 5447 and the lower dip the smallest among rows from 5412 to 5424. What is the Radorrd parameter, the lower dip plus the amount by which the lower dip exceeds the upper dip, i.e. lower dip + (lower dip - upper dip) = -10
